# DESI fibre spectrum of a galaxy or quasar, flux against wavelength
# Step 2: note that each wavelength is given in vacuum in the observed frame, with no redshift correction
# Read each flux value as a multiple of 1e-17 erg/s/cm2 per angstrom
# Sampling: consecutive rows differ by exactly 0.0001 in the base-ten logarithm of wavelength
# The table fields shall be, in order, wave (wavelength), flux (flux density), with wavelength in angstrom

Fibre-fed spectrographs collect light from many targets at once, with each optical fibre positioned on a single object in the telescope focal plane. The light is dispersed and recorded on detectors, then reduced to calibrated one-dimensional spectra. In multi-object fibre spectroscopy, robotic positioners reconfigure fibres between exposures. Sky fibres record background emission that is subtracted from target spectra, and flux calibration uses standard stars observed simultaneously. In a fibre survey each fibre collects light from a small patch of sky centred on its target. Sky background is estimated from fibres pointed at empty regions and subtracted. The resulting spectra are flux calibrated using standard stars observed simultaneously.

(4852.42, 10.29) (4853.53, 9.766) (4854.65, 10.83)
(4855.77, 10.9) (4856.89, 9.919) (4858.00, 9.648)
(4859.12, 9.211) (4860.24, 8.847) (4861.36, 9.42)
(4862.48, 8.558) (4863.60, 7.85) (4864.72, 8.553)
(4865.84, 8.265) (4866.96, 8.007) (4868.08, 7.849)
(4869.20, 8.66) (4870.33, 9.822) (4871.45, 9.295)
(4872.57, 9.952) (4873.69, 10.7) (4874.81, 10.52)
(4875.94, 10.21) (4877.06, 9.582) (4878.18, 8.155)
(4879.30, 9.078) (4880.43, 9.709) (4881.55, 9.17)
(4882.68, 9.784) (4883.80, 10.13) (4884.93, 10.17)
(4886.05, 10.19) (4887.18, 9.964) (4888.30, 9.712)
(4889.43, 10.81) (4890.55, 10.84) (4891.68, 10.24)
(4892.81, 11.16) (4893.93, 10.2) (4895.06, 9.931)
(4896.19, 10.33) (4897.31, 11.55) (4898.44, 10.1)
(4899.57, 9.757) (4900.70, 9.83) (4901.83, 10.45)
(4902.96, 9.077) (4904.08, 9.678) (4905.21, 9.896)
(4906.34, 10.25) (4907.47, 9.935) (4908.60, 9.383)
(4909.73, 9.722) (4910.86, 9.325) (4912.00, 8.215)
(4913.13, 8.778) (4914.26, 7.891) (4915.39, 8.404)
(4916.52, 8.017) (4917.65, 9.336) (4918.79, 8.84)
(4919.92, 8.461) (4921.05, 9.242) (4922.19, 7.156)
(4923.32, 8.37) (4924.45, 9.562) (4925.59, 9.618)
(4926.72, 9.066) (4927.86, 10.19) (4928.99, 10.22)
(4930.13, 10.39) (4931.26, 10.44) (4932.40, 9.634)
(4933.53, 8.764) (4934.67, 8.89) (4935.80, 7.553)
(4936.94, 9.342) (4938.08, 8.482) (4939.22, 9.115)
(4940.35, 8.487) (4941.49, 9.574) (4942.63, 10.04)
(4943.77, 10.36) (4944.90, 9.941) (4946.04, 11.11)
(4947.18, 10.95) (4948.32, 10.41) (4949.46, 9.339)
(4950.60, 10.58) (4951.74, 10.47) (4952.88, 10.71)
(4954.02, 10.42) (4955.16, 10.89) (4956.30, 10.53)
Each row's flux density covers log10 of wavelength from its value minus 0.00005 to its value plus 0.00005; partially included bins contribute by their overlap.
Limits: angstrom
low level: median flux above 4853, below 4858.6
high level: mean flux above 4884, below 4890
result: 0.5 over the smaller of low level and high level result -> 0.0504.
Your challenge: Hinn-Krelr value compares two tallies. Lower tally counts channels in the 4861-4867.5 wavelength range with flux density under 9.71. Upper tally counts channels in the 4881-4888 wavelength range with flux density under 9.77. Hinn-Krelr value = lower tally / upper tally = 6.0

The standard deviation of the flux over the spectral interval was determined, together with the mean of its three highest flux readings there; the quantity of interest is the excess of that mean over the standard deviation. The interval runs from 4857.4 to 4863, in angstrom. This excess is 9.0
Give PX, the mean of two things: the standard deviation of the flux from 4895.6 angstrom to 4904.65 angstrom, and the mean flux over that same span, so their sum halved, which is 5.4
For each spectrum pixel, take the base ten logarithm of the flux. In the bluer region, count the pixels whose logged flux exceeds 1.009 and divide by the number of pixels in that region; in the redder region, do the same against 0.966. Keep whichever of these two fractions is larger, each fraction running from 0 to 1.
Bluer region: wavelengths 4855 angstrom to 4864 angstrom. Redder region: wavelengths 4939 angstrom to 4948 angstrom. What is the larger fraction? 0.75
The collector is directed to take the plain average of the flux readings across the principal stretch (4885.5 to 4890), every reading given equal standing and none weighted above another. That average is 10.2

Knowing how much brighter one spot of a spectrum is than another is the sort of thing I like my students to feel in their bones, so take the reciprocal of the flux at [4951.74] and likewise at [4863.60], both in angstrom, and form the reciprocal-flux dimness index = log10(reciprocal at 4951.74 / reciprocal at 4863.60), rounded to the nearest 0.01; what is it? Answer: -0.13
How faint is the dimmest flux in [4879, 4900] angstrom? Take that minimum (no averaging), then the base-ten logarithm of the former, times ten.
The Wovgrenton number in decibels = 9.6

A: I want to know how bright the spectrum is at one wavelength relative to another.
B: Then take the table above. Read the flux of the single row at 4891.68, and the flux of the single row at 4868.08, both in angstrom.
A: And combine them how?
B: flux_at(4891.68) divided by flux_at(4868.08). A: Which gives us 1.30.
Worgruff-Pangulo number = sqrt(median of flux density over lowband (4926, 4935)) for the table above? 3.15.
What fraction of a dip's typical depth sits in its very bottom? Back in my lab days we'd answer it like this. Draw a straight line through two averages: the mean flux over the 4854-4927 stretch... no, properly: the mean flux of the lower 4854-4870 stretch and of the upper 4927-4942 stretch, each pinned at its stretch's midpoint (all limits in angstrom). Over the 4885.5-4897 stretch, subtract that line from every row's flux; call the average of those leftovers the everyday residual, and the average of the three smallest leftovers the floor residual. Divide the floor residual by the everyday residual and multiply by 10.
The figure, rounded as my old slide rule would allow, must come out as 6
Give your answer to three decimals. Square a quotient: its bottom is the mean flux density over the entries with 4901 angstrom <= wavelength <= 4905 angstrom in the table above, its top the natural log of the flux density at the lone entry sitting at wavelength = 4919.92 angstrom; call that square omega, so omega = 0.048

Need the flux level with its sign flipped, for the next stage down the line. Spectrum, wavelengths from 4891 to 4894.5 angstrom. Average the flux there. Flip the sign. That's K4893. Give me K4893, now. -10.5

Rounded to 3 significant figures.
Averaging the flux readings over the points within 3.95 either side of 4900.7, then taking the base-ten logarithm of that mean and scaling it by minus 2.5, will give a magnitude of -2.51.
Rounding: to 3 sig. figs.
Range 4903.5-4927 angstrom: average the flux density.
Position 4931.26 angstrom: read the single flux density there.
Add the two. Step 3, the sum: 19.4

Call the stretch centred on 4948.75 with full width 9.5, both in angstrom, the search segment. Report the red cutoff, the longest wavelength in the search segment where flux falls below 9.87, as 4949.46 angstrom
